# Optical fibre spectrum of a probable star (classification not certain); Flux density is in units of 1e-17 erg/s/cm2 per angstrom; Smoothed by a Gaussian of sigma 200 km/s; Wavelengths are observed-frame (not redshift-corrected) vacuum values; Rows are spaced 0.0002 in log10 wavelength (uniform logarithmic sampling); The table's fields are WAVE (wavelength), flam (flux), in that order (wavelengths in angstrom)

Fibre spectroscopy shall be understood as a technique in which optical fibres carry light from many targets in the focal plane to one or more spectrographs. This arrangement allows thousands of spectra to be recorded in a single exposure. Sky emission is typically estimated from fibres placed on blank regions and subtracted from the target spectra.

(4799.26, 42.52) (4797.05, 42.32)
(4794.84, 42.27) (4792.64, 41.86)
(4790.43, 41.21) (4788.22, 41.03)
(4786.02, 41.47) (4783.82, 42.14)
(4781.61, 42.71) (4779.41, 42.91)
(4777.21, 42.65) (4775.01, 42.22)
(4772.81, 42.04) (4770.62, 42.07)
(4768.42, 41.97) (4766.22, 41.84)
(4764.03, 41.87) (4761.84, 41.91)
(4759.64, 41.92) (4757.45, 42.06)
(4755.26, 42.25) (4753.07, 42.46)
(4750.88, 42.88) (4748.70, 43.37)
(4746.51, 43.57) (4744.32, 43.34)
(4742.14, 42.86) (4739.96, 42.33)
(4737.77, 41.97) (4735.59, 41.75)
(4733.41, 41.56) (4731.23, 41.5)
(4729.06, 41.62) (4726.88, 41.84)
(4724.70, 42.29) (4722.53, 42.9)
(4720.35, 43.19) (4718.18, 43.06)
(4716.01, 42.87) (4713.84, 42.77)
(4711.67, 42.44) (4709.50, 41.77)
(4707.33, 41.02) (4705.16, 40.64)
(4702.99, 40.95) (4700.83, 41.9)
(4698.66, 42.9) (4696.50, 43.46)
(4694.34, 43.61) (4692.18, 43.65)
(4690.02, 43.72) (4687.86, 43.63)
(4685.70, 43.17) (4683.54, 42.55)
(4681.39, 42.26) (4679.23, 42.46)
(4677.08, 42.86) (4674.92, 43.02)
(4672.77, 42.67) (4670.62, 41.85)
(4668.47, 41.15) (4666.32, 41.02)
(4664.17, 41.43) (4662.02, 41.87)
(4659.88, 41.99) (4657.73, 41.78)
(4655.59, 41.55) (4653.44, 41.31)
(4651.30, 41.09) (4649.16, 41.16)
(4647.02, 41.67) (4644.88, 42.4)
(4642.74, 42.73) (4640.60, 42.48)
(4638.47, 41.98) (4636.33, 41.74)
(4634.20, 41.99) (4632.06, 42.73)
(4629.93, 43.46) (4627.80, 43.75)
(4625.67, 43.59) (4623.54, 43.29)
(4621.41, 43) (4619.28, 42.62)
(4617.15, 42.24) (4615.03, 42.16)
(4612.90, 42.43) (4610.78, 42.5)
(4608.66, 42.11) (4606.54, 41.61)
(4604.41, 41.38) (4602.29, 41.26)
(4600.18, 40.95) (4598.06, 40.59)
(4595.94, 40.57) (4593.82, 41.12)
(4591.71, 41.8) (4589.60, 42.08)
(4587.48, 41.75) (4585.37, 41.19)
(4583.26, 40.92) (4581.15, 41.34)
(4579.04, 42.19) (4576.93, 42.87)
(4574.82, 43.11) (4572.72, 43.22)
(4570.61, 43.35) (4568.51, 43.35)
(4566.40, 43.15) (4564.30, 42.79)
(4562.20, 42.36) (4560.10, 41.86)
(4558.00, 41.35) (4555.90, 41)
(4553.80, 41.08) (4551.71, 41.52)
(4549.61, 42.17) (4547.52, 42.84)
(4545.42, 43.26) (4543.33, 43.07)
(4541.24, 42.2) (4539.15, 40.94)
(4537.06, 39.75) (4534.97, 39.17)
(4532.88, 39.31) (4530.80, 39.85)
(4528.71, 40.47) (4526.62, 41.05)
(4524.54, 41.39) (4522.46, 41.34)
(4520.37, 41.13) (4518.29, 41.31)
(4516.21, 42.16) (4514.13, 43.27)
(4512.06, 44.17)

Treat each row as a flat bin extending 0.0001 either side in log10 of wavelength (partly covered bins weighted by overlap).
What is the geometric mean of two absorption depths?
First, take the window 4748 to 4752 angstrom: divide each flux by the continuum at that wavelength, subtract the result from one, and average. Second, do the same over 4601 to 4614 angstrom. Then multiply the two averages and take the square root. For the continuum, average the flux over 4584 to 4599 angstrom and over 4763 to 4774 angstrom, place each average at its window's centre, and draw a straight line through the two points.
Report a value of 0.019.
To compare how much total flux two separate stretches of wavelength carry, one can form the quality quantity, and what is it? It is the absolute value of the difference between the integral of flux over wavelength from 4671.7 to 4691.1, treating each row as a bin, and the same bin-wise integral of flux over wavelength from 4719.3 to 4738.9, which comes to 8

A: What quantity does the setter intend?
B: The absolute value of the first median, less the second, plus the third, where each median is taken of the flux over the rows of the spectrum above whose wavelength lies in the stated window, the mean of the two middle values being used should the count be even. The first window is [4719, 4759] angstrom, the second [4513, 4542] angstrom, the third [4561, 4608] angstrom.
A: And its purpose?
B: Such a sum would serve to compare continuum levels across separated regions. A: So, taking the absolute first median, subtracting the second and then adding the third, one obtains 43.0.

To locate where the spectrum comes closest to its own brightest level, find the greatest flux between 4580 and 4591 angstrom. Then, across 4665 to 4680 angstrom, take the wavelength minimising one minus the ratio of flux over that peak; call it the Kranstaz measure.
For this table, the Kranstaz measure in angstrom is 4674.92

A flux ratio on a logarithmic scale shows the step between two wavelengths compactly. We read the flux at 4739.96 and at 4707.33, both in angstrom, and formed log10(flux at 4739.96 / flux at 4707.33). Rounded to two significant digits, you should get 0.014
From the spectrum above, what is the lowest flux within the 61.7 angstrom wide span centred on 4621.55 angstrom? 40.57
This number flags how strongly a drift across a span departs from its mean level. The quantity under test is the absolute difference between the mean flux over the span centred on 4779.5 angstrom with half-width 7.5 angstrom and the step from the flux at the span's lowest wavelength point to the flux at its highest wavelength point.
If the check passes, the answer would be 42.9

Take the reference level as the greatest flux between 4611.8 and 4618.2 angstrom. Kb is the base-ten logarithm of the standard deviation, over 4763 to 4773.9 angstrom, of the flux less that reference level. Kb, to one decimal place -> -1.0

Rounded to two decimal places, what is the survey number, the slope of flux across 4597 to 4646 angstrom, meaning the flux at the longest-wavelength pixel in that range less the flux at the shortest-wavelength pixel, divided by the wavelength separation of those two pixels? 0.04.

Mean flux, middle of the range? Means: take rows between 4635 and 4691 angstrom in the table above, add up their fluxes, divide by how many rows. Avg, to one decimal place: 42.1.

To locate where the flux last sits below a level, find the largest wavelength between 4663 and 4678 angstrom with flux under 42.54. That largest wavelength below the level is 4670.62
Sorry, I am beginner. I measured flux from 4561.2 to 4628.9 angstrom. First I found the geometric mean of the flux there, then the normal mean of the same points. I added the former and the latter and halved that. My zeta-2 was 42.20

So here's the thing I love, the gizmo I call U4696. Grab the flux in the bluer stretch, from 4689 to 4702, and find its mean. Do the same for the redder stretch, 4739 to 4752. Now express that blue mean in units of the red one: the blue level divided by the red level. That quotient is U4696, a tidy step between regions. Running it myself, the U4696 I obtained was 1.00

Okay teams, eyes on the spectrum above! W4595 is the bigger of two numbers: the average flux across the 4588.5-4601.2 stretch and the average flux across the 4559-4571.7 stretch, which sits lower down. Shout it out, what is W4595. 42.8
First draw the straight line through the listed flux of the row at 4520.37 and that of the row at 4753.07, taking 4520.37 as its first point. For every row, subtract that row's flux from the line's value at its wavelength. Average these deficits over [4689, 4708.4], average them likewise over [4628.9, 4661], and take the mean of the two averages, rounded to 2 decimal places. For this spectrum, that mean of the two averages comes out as -0.22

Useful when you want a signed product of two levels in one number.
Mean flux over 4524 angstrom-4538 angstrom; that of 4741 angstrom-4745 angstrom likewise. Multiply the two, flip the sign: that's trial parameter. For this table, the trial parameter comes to -1730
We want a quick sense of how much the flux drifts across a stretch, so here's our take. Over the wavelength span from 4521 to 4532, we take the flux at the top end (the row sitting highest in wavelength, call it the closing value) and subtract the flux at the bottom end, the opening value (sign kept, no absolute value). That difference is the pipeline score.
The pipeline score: -1.5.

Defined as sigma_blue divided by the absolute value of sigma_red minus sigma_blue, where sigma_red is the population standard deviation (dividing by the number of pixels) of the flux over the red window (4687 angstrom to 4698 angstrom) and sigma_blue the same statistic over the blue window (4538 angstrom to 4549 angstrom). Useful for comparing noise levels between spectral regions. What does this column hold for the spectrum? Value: 1.1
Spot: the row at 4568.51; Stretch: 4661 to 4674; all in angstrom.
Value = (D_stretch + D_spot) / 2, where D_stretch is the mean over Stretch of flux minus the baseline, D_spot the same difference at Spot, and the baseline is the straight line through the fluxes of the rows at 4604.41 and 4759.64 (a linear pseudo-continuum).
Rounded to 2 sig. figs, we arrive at 1.1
